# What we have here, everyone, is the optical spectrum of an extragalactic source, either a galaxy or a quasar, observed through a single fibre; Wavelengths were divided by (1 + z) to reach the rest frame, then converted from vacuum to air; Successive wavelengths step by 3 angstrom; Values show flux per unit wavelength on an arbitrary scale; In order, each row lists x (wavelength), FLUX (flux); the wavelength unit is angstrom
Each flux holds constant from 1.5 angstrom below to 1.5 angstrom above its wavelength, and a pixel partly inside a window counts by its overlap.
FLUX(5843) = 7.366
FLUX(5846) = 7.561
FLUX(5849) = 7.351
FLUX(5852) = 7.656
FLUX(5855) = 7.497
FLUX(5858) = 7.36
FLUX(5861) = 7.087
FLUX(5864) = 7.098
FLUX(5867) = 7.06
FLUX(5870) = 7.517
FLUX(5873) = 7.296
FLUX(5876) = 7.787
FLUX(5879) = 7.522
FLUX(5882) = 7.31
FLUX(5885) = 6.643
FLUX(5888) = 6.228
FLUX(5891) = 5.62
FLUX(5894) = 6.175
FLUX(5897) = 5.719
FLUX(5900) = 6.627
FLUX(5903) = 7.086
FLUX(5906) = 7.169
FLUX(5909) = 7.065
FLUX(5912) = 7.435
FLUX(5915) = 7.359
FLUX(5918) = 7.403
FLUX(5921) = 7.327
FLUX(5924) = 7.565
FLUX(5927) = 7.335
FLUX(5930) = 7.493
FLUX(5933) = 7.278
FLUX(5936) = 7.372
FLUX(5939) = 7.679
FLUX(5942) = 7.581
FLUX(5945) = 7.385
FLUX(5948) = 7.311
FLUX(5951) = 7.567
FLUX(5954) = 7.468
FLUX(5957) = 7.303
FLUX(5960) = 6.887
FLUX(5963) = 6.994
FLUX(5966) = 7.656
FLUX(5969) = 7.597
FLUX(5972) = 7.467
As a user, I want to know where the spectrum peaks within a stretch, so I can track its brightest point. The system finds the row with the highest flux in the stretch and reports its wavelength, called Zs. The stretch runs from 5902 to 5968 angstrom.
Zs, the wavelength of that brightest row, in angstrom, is 5939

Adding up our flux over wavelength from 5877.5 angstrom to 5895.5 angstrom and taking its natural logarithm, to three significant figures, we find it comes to 4.77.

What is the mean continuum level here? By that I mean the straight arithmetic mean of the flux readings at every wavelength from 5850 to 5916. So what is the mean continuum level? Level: 7.0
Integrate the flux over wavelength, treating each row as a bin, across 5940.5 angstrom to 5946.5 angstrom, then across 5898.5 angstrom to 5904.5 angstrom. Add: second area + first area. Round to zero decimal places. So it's 86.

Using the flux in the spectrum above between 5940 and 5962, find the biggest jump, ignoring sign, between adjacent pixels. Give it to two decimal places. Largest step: 0.42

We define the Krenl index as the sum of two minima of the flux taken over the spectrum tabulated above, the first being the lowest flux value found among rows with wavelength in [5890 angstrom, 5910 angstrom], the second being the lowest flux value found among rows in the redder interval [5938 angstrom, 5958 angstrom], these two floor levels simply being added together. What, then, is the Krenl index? 12.9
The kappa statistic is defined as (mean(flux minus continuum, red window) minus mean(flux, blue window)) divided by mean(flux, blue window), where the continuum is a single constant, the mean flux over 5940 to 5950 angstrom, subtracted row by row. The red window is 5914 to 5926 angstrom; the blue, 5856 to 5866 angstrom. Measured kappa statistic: -1.00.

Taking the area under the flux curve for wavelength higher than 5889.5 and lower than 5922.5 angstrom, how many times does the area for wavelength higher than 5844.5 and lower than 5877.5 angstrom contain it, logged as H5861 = 1.08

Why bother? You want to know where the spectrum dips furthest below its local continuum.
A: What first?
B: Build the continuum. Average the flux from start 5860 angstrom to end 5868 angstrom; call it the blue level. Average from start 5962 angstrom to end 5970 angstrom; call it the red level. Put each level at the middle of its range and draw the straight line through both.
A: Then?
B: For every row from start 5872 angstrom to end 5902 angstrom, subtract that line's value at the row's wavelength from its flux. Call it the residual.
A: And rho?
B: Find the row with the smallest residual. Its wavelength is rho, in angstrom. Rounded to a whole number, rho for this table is 5891 angstrom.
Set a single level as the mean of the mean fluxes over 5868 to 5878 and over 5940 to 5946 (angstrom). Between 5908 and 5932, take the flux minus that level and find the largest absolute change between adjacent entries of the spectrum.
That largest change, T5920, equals 0.37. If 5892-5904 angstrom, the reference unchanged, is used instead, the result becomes 0.91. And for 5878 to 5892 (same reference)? 0.67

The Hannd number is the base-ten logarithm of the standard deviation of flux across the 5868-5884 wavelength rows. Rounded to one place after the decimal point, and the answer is -0.7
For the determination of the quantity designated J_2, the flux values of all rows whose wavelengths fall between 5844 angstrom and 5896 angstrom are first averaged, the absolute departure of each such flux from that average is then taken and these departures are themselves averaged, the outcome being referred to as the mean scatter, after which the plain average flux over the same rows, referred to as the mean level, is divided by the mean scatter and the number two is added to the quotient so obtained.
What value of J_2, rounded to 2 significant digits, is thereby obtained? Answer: 18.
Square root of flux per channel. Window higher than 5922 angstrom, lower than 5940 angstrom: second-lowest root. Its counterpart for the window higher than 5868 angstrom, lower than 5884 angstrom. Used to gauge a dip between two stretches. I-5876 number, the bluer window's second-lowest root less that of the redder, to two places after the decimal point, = 0.00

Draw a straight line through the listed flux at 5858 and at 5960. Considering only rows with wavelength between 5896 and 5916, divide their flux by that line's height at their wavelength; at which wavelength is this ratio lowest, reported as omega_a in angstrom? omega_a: 5897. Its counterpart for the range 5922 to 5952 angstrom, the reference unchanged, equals 5933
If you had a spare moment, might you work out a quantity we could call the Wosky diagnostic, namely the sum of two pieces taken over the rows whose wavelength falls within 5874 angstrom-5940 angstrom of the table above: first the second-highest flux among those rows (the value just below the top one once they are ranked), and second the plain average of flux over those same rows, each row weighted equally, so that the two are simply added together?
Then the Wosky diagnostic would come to 14.7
